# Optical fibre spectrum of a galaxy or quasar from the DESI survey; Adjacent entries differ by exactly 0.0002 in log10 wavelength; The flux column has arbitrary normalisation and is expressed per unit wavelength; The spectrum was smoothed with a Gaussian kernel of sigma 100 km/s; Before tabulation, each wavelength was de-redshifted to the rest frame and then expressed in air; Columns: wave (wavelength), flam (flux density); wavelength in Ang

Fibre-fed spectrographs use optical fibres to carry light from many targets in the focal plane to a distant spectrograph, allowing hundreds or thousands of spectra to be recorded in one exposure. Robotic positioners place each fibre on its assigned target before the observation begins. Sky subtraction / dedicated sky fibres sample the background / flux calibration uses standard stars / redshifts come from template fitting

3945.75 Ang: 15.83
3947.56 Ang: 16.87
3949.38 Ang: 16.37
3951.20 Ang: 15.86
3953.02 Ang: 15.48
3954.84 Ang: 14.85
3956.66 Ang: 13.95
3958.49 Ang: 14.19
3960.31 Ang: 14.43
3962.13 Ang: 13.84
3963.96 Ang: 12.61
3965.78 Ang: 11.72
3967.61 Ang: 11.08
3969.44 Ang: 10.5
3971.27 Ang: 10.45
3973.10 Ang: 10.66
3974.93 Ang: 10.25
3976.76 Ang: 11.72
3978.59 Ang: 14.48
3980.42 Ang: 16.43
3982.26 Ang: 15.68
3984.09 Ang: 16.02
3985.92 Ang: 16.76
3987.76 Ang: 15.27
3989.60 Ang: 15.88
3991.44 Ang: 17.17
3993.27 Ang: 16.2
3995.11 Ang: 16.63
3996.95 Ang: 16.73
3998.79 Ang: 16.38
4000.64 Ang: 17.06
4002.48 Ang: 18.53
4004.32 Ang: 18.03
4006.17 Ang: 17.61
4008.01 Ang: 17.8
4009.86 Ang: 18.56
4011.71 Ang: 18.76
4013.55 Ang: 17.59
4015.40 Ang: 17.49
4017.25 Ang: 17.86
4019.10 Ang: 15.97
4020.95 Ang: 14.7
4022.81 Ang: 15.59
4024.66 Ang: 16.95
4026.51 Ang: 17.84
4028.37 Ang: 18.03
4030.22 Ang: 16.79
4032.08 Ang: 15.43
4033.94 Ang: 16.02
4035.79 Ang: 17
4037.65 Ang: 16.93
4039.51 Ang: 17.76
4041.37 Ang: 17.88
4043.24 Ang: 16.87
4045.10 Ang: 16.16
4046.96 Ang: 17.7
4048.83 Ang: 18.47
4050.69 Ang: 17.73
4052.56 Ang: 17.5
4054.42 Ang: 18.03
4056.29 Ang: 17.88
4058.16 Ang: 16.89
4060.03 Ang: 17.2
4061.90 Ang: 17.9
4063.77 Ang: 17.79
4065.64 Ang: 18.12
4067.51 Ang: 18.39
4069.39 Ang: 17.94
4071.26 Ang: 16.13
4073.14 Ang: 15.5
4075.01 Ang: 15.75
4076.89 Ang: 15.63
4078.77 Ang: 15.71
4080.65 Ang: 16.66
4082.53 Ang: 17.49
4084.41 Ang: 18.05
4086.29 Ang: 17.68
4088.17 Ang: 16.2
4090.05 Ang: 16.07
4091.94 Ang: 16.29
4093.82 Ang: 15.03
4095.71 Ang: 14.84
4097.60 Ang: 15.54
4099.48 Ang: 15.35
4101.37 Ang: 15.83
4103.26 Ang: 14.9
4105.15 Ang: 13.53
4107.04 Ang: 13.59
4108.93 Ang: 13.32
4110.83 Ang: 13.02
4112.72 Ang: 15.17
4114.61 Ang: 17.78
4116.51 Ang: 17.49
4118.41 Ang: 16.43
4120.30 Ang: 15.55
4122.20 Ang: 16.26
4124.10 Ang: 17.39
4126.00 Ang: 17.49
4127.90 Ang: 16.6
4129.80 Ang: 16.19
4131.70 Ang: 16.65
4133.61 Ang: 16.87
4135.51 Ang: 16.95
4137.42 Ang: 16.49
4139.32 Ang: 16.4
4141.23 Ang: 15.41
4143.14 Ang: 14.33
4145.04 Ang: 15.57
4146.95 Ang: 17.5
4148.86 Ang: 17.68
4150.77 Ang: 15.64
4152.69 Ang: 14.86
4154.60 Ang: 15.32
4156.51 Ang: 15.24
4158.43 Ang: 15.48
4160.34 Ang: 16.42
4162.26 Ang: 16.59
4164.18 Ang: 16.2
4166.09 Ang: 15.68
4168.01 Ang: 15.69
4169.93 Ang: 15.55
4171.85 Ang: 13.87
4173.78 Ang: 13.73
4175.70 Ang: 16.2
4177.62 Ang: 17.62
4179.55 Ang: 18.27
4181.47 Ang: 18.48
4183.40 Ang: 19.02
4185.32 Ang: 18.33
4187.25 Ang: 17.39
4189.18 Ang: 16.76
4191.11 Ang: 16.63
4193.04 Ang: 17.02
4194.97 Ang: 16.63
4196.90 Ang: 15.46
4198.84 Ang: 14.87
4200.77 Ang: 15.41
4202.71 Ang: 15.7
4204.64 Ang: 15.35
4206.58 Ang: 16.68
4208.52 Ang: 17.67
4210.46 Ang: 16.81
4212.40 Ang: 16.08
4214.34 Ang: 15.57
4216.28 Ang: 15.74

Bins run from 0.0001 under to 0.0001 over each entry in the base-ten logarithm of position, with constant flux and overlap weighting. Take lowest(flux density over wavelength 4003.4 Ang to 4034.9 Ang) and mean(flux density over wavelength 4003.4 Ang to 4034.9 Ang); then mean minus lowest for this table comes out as 2.4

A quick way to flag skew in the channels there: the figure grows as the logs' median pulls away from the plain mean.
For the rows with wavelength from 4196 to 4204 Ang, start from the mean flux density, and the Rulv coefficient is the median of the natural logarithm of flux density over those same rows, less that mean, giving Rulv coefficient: -12.6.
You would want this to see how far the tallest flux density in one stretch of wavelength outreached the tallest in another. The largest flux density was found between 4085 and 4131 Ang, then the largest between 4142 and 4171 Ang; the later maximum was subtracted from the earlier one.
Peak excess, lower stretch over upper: 0.10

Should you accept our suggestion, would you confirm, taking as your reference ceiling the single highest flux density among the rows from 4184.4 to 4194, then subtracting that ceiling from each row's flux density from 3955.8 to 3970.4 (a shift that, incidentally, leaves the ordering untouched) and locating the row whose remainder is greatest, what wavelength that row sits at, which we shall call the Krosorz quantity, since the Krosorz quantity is 3960.31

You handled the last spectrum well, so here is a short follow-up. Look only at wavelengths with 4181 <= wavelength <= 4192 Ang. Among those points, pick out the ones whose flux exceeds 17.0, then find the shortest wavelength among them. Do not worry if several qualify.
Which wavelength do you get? 4181.47 Ang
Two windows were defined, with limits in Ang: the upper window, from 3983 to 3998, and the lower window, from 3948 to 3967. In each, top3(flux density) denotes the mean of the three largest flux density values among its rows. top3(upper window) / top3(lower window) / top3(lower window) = 0.067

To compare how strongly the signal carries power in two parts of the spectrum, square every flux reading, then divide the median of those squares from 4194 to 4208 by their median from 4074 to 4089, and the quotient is 0.89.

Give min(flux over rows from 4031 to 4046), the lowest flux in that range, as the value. 15.43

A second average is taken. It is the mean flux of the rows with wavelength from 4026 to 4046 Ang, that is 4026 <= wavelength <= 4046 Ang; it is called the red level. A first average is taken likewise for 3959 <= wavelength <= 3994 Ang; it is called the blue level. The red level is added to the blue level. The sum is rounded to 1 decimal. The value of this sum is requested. 30.7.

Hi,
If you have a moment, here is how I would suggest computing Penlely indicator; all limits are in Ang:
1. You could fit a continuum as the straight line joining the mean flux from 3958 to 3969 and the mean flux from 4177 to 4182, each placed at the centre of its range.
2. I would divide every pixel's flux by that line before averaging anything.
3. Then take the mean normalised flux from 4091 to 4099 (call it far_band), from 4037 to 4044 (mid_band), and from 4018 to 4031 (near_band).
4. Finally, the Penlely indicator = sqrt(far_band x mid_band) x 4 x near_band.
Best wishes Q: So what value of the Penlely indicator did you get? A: 4.9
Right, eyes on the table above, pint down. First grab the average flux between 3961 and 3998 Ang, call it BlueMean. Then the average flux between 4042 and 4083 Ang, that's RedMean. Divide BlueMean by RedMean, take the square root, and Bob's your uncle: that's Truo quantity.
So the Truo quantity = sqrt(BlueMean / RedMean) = 0.90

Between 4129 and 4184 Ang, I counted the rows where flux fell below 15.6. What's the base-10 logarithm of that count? 1.0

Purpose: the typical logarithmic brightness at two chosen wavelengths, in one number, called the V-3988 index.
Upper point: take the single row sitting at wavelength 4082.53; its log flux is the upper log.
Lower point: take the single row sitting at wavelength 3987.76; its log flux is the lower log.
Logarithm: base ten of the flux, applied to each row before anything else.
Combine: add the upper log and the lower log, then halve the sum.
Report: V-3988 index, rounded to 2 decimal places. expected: 1.21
